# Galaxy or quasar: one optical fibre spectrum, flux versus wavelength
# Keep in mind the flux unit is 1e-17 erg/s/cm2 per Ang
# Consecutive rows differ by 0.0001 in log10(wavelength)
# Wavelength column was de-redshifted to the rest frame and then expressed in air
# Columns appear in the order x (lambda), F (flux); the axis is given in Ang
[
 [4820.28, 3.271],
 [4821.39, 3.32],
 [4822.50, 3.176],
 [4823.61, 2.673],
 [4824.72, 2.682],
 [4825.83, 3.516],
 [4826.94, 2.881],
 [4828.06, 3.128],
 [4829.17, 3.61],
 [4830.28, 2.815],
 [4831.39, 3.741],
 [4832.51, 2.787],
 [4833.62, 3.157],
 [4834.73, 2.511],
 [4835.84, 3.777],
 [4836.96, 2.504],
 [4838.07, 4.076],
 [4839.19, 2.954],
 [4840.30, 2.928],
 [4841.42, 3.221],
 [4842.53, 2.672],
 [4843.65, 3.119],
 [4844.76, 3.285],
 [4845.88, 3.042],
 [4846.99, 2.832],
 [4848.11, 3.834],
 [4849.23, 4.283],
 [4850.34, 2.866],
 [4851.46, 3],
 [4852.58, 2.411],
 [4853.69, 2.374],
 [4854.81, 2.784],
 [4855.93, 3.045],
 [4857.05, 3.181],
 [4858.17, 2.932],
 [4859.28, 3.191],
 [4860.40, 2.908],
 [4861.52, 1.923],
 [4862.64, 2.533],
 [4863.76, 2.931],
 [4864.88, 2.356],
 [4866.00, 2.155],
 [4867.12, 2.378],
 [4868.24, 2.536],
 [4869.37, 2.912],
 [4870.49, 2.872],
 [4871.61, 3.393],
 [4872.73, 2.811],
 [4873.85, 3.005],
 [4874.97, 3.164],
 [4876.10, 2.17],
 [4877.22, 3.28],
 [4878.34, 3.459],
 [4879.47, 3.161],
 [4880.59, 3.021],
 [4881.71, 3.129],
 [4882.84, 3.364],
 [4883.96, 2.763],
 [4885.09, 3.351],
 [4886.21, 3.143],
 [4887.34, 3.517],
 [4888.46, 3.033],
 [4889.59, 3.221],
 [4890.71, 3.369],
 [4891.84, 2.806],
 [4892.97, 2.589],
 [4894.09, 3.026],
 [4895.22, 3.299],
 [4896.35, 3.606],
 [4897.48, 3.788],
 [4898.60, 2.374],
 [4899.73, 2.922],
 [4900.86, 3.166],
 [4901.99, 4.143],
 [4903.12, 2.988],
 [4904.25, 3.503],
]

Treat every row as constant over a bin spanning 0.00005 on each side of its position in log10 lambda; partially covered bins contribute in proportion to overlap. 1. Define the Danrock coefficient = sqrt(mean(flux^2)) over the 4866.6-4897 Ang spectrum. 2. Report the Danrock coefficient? 3.07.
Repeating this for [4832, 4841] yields 3.13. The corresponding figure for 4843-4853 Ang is 3.23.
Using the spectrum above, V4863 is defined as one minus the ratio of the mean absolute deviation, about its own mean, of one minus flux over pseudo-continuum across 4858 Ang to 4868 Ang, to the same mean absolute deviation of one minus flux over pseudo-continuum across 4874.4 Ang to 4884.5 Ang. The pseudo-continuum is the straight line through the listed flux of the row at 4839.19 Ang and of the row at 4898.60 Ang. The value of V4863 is -0.20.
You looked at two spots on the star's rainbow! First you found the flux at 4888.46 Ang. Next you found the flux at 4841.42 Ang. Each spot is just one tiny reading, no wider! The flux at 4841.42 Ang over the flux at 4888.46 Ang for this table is 1.06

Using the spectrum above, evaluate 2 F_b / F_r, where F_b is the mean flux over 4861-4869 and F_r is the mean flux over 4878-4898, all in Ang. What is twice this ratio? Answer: 1.5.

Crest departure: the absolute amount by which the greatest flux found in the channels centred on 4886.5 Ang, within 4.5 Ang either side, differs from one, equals 2.5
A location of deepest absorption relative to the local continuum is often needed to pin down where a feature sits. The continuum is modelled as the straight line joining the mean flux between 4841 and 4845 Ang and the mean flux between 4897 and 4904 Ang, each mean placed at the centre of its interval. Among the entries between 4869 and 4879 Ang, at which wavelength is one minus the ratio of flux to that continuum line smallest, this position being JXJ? 4878.34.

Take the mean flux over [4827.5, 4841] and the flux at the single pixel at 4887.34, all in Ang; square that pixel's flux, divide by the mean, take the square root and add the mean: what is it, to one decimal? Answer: 5.1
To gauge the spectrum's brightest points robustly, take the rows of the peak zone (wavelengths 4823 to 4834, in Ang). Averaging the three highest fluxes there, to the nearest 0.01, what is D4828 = 3.62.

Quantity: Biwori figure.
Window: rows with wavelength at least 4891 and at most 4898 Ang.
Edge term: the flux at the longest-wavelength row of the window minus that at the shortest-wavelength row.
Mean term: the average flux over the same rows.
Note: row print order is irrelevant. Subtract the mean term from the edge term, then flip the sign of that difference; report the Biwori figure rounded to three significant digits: 2.20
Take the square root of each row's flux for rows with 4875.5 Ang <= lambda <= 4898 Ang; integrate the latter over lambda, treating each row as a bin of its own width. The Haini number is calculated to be 39.9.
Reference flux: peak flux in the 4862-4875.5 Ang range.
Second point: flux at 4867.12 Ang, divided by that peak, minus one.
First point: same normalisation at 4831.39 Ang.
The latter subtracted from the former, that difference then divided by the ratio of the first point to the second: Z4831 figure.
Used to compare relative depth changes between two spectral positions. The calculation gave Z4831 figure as 1.17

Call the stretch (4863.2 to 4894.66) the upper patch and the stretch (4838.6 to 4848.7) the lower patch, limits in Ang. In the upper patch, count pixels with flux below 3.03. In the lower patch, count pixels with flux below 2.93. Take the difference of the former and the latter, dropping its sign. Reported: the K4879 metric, 12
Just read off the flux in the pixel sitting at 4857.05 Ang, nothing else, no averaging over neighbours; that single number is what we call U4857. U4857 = 3.181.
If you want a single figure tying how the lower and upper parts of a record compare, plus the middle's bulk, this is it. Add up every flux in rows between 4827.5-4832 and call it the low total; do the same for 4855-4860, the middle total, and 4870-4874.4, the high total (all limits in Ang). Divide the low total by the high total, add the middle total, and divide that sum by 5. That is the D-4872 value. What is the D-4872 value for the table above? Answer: 2.69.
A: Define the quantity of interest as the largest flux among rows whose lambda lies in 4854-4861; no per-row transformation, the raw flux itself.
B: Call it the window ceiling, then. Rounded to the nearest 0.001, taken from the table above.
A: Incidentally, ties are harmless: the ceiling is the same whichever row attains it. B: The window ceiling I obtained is 3.191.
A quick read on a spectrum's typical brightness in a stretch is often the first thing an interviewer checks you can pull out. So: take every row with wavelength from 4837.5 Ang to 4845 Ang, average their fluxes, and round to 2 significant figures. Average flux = 3.2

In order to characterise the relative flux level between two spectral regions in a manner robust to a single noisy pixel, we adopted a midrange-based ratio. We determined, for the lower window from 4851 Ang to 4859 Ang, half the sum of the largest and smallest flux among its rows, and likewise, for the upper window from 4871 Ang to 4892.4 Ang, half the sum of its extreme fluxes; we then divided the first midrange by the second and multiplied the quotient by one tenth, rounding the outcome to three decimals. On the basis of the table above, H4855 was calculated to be 0.098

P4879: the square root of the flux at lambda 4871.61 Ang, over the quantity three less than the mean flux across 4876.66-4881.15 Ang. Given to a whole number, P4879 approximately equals 8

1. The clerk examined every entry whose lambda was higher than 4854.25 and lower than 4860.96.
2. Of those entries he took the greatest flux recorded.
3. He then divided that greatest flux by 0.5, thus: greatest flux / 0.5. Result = 6.4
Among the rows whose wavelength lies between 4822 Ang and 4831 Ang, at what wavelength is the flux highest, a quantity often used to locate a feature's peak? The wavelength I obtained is 4829.17 Ang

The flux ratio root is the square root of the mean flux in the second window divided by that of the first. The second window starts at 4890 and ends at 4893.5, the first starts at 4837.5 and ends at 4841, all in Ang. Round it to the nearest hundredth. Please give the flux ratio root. 0.94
